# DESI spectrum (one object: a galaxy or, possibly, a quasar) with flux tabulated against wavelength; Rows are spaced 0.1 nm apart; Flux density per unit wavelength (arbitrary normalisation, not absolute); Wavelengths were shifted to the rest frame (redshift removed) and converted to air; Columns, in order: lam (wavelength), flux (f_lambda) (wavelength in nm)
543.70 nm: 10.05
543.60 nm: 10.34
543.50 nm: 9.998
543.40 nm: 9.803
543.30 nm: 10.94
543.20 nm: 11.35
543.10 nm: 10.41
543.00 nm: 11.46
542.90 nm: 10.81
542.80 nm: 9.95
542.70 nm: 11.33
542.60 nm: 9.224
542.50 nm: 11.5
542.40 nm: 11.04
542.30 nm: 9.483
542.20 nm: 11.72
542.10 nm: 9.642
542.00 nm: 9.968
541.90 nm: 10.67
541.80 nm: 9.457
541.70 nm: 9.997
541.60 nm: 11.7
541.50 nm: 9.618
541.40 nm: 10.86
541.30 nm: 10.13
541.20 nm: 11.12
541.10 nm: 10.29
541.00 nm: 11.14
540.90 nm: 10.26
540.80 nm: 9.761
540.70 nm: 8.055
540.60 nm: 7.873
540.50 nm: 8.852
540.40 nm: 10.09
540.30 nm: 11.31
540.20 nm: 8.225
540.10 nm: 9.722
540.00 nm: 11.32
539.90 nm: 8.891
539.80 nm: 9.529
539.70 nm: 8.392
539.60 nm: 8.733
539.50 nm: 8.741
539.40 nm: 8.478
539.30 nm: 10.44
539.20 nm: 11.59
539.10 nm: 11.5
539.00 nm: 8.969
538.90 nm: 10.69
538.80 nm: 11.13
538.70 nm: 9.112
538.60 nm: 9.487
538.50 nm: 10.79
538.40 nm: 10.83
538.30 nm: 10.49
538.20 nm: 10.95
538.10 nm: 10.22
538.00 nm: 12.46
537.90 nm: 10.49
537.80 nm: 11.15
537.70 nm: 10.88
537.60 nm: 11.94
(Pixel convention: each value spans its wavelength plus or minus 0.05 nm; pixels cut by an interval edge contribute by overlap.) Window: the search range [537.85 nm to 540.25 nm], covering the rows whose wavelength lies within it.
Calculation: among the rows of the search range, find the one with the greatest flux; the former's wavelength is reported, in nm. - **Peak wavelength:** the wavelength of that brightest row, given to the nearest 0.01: 538.00 nm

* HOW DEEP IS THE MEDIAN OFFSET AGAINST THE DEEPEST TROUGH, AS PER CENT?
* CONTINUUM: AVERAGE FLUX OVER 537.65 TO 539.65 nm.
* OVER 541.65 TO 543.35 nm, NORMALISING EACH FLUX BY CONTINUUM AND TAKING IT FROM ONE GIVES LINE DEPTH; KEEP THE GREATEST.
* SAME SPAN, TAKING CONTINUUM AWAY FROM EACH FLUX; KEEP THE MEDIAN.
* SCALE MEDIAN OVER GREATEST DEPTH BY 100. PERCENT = 287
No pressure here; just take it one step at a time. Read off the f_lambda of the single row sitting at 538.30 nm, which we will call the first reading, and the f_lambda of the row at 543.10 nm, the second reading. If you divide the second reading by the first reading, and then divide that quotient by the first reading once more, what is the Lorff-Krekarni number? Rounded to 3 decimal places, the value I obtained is 0.095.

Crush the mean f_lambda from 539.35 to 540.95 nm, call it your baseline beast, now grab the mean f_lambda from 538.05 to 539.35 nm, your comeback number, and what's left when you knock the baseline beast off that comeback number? 1.2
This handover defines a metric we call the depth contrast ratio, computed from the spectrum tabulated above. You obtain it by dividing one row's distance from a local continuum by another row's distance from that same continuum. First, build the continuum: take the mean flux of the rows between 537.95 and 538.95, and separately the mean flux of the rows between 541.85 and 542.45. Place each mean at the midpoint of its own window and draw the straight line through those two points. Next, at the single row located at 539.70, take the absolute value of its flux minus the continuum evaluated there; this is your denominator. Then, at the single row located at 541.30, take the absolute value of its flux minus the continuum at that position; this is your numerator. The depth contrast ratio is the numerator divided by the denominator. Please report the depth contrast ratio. 0.16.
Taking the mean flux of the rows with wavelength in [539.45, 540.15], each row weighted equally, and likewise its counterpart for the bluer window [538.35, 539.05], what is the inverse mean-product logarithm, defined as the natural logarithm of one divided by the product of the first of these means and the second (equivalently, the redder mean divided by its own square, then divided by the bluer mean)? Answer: -4.55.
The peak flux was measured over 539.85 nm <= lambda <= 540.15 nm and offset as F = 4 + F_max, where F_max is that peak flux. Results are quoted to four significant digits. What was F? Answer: 15.32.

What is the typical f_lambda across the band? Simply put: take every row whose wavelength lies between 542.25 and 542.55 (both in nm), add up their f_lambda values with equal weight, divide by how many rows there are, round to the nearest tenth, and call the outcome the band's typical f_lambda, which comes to 10.7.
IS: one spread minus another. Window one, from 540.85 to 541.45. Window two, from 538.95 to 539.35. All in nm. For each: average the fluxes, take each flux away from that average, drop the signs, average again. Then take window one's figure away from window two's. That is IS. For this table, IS 0.5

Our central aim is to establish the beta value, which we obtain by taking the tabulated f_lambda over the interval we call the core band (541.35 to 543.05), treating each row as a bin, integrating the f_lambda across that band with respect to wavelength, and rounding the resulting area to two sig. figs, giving 18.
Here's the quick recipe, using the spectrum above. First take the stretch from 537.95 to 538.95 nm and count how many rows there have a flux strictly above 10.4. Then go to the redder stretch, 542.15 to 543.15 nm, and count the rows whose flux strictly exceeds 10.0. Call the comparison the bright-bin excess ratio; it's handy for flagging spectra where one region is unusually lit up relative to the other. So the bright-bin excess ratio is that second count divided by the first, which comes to 1.0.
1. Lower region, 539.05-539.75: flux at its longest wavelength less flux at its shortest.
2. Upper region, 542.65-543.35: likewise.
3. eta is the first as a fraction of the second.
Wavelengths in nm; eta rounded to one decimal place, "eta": 8.0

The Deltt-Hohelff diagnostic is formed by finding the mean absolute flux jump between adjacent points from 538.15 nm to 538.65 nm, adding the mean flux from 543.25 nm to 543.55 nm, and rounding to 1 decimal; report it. 10.8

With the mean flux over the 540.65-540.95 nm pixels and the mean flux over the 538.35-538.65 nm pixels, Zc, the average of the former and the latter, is 9.9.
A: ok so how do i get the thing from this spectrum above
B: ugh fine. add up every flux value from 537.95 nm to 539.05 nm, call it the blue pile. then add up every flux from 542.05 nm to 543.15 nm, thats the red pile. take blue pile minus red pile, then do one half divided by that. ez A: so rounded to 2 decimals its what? -0.35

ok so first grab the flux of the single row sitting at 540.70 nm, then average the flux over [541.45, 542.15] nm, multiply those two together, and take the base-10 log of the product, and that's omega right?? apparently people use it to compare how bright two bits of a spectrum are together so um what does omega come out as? 1.91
